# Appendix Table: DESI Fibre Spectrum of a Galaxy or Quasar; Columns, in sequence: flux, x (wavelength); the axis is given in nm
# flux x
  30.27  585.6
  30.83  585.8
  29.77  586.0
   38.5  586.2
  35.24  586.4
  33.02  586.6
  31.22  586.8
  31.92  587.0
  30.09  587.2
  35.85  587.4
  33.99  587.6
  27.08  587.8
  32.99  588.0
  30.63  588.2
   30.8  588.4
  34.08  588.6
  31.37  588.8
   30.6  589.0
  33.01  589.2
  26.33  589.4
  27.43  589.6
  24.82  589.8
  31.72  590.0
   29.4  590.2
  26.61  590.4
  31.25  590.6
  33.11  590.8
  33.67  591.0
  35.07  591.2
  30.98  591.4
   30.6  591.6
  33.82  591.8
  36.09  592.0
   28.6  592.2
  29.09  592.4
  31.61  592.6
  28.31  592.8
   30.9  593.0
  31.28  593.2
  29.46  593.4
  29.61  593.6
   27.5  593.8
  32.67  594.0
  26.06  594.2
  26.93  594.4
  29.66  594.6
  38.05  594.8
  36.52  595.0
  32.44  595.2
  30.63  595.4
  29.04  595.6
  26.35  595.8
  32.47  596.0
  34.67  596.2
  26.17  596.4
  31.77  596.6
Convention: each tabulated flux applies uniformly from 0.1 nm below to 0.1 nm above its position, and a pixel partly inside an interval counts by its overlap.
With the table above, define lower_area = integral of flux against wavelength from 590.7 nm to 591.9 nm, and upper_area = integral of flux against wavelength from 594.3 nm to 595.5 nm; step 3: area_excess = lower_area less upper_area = 0.6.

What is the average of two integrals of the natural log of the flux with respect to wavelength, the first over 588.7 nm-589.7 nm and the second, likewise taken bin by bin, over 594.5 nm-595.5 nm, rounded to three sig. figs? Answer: 3.45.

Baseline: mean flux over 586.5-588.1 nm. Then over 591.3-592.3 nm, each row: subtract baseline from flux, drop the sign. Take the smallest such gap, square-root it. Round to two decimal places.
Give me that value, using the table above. 1.02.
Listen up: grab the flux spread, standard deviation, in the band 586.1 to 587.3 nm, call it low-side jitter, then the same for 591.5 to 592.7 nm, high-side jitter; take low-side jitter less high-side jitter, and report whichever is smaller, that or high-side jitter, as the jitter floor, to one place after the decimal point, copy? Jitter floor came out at 0.2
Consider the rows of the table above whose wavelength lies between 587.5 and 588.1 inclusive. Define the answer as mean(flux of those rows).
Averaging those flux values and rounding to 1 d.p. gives 31.4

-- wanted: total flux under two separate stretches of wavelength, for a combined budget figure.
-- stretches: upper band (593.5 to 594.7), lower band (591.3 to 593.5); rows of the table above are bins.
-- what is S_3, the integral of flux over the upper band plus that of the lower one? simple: 103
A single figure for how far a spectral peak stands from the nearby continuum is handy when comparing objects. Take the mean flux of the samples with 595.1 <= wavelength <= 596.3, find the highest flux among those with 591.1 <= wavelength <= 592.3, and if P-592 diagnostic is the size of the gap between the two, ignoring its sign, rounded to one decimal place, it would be 5.2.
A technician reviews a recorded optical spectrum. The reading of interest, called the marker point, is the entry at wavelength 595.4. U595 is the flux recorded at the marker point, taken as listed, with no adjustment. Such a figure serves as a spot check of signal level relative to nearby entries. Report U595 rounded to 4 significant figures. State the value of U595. 30.63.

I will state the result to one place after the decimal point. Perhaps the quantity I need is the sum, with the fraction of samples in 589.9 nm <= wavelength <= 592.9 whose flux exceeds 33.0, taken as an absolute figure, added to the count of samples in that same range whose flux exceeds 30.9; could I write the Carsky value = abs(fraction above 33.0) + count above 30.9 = 9.3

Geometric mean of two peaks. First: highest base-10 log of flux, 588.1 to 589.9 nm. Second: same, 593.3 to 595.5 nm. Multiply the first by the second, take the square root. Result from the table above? 1.56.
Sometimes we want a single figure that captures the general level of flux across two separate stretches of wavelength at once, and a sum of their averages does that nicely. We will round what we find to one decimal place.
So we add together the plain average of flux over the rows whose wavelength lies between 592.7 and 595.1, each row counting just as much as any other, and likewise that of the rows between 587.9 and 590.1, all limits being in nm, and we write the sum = 60.9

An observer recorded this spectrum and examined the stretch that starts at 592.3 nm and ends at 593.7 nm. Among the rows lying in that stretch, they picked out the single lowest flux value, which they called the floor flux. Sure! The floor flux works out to 28.31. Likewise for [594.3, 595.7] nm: 26.93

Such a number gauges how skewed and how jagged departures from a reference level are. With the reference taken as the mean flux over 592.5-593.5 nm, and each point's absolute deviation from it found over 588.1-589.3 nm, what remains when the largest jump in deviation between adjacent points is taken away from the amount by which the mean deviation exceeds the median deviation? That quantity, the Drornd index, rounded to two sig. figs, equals -2.6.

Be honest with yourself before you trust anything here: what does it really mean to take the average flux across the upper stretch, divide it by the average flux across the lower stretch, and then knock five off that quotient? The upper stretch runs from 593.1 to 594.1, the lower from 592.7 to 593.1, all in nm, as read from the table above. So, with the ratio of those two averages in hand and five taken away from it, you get -3.98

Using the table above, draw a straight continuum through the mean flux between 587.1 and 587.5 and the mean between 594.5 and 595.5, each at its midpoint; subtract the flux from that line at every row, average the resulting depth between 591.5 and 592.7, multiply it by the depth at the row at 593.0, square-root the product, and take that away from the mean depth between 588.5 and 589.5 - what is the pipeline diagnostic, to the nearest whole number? 0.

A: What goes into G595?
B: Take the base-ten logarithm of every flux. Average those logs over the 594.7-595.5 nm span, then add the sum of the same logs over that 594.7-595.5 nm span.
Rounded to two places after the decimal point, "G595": 7.68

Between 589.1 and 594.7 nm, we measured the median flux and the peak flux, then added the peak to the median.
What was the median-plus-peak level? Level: 66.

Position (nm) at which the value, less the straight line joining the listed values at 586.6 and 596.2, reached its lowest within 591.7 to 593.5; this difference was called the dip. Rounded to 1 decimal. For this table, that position 592.8 nm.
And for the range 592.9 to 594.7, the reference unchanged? 594.2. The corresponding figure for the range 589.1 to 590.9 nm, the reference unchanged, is 589.8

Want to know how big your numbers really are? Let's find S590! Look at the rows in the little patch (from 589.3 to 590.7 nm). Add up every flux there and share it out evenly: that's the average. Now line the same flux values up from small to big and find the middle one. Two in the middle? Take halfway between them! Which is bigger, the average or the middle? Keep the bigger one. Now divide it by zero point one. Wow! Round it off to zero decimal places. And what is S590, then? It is 282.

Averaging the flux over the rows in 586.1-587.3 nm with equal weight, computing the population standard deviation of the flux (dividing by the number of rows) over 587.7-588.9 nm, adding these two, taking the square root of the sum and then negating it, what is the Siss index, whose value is -5.96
